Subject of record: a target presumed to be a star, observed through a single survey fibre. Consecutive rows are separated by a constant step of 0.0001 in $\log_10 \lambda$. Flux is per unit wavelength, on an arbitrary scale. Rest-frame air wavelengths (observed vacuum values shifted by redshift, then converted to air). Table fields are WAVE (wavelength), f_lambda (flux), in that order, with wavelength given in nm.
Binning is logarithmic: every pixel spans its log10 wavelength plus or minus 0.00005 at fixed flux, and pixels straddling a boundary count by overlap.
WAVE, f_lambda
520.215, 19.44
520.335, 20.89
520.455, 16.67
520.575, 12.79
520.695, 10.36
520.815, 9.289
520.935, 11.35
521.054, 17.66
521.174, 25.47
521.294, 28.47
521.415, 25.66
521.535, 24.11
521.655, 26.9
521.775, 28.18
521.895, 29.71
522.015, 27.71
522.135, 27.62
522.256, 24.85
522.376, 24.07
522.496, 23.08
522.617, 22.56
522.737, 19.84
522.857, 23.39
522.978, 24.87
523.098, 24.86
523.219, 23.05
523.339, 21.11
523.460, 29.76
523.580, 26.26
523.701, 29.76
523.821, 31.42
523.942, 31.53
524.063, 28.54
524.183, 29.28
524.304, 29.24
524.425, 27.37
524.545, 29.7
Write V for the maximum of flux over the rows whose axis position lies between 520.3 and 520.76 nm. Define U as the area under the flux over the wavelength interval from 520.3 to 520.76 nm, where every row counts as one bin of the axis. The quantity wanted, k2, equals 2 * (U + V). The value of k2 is 55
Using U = 6.8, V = 20.89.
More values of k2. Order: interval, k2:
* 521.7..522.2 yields 88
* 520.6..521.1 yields 47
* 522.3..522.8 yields 71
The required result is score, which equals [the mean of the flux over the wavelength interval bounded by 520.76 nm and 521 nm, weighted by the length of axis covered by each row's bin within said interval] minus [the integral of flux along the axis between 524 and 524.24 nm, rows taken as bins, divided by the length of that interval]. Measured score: -18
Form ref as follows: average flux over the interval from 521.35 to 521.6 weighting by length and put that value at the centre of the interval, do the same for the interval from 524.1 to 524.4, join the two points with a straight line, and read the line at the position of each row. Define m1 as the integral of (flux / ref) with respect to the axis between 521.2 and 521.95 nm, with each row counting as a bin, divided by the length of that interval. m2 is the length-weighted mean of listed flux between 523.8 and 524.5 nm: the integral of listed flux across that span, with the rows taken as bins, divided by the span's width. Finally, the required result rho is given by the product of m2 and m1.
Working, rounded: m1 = 1.08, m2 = 29.5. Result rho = 32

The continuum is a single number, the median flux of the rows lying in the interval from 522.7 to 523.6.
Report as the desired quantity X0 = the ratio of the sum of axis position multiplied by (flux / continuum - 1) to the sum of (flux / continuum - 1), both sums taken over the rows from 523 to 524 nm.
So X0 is 523.79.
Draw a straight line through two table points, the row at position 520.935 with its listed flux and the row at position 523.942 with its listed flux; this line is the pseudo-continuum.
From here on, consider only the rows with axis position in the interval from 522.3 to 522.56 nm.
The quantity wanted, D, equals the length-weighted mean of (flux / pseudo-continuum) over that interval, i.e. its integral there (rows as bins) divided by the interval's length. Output 1.11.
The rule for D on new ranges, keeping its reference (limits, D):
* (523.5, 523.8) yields 0.97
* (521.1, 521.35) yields 1.99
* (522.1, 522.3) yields 1.32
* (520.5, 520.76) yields 1.29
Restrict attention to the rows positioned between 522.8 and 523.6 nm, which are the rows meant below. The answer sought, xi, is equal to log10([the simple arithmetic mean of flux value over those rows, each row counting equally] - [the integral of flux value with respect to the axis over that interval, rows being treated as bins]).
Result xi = 0.7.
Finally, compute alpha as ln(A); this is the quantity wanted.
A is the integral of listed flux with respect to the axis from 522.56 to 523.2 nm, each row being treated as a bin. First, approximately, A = 14.8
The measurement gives 2.69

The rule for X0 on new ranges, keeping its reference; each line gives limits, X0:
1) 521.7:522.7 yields 521.84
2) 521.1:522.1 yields 521.68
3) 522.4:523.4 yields 522.89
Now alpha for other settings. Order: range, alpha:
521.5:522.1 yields 2.80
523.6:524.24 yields 2.95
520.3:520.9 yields 2.10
